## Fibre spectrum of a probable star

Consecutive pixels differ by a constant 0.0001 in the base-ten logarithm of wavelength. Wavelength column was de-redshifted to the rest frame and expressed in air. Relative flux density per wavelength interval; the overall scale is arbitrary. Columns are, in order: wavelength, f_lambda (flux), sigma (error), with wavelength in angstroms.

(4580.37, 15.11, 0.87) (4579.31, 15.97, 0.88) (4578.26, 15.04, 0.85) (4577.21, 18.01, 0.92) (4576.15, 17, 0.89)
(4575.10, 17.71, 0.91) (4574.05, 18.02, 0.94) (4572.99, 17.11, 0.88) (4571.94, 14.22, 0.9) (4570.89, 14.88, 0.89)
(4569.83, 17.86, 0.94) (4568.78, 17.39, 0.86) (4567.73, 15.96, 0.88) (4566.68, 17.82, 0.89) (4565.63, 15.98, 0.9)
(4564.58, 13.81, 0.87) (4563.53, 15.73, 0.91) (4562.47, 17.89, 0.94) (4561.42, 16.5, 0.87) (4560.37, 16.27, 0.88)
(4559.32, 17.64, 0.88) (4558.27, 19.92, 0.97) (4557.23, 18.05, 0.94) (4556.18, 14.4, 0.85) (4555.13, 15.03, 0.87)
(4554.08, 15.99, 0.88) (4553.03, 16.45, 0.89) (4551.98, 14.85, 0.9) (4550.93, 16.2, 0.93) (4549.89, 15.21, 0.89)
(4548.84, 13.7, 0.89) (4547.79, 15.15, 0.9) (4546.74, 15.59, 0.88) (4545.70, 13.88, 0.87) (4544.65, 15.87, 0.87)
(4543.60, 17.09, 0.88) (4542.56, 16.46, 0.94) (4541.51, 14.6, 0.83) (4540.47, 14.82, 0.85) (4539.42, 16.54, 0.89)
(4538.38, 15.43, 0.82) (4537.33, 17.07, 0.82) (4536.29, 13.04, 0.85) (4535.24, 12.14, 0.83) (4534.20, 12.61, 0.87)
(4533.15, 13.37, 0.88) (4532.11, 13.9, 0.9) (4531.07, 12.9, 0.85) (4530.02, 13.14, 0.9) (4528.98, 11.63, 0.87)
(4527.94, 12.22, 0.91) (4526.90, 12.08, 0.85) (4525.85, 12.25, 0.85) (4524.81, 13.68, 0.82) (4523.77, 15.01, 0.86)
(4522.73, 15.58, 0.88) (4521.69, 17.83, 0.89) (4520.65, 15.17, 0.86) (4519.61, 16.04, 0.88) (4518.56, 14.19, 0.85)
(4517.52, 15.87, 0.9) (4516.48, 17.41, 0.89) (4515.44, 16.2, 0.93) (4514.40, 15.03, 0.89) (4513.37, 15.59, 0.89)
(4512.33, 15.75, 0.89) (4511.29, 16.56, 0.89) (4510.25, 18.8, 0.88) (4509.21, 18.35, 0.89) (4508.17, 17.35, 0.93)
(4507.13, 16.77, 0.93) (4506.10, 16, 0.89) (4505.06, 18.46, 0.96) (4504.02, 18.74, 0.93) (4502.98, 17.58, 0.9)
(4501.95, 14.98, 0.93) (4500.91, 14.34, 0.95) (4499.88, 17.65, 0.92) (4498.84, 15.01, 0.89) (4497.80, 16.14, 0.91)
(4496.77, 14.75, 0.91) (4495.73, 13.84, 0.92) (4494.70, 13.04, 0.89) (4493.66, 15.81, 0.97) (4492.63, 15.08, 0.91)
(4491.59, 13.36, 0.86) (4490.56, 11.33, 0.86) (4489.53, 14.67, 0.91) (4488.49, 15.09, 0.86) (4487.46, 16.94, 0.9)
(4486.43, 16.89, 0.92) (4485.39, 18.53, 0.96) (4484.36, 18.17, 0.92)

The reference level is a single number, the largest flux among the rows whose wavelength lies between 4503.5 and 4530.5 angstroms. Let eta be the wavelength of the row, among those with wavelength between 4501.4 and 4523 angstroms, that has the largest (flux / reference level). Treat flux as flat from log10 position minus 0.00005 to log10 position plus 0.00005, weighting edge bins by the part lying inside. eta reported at 4510.25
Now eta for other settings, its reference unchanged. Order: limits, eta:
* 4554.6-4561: 4558.27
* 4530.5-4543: 4537.33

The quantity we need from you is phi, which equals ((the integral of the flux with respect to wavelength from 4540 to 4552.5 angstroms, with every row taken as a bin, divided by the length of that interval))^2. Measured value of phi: 234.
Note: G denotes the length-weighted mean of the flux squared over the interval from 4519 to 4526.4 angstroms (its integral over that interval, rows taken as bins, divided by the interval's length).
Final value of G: 229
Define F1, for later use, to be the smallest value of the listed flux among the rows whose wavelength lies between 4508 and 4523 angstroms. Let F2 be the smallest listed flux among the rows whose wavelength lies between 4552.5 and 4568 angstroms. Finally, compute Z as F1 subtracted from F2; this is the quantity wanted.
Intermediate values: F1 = 14.19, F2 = 13.81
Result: -0.38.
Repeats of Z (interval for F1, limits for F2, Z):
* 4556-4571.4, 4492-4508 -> -0.77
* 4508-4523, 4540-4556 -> -0.49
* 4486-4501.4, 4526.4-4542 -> 0.30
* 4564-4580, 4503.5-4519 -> 0.38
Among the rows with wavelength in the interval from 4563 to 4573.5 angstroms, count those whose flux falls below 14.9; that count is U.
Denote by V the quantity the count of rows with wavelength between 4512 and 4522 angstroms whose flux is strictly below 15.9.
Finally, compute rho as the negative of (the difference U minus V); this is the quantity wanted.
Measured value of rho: 3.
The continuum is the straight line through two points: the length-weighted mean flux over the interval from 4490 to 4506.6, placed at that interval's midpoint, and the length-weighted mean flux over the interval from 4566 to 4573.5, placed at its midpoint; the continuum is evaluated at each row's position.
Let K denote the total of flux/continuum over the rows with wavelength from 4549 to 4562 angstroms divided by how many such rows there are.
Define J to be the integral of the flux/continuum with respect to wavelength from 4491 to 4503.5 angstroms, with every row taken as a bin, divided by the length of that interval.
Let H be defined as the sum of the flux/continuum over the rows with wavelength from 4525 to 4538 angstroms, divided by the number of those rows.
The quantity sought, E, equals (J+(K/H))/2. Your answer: 1.11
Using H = 0.82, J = 0.98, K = 1.008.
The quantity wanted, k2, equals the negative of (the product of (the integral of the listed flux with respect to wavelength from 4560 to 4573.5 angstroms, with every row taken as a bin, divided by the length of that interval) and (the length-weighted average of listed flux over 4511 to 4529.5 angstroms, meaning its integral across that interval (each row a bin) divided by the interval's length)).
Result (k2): -242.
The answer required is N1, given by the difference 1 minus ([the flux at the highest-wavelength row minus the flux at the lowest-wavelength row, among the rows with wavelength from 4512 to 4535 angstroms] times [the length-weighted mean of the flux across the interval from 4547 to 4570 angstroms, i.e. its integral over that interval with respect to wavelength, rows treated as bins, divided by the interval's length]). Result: 52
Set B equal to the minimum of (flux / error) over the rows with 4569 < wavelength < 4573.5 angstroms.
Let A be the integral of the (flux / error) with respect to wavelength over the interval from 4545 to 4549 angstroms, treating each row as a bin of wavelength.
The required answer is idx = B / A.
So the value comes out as 0.24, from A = 67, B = 15.8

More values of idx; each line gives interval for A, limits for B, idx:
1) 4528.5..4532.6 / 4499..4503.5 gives 0.25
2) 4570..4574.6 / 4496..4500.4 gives 0.20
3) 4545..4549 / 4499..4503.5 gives 0.23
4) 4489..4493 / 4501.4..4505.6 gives 0.26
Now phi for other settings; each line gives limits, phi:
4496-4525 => 264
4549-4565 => 263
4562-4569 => 266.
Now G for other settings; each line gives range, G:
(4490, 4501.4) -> 215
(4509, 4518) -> 276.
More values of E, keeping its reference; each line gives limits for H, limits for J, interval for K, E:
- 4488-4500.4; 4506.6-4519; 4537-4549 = 1.03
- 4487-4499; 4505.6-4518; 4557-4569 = 1.08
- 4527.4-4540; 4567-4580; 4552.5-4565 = 1.09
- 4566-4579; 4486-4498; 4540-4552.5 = 0.95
